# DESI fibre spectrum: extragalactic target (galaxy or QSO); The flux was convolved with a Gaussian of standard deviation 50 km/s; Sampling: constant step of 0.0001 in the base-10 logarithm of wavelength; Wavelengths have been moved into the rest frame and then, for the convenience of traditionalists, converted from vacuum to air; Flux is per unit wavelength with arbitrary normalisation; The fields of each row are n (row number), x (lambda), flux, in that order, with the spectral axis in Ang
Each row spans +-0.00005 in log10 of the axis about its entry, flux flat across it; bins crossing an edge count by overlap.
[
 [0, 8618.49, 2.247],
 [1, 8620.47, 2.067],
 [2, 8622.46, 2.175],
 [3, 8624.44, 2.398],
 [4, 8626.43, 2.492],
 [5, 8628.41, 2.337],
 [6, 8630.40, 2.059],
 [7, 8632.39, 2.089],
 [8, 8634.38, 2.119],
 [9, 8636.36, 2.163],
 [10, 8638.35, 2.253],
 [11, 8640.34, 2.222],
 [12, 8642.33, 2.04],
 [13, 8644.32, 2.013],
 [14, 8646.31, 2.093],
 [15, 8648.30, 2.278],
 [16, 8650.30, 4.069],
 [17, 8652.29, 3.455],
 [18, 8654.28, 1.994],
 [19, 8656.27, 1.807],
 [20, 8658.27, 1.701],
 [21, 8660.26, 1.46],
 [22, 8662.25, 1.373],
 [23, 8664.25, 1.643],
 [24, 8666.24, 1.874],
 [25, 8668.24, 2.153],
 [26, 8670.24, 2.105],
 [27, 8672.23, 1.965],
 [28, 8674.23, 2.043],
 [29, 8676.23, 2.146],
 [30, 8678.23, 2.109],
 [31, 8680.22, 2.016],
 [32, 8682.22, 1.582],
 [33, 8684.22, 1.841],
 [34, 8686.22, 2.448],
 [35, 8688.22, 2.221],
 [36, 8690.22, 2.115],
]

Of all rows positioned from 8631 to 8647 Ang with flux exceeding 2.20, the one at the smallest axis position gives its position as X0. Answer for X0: 8638.35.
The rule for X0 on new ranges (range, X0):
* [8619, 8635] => 8624.44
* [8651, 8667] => 8652.29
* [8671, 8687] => 8686.22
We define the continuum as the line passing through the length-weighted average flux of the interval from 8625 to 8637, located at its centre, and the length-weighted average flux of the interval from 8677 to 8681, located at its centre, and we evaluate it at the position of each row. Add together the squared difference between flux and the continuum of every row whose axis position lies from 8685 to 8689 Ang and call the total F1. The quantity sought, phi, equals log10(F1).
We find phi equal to -0.7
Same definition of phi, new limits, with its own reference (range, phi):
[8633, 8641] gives -1.9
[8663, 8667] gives -0.5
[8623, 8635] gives -0.8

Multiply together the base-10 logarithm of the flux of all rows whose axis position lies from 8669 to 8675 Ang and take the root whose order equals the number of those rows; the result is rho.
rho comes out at 0.309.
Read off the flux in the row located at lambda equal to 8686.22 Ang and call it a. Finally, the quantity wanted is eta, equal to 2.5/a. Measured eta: 1.02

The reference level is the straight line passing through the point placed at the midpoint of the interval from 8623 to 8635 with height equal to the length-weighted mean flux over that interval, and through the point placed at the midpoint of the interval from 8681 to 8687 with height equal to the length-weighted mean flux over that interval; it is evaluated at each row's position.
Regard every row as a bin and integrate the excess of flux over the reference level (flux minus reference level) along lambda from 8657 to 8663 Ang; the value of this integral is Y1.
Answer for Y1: -3.3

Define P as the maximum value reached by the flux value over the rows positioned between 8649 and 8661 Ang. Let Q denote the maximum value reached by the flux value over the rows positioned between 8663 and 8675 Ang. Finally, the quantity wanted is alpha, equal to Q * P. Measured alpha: 8.8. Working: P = 4.069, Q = 2.153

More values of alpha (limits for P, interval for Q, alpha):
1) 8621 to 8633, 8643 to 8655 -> 10.1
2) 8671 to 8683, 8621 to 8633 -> 5.3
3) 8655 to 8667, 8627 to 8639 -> 4.4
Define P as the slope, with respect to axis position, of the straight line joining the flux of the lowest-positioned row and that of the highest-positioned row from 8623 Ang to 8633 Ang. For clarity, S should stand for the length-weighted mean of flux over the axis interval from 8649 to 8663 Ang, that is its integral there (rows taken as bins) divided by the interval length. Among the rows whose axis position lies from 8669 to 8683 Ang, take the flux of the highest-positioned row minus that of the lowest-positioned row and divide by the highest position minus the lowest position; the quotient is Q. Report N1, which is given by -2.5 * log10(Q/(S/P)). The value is 8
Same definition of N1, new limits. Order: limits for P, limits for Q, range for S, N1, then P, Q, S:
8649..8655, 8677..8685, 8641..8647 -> 5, -0.521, -0.04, 2.06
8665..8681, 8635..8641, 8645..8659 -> 11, 0.010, 0.01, 2.49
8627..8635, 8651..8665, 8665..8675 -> 6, -0.037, -0.15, 2.02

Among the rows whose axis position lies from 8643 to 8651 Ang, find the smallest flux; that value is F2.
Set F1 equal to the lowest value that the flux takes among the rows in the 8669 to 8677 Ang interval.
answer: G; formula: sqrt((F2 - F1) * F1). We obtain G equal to 0.31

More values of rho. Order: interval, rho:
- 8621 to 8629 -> 0.370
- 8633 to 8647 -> 0.327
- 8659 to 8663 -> 0.150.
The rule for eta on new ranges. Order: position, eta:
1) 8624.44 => 1.04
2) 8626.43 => 1.00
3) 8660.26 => 1.71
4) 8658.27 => 1.47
